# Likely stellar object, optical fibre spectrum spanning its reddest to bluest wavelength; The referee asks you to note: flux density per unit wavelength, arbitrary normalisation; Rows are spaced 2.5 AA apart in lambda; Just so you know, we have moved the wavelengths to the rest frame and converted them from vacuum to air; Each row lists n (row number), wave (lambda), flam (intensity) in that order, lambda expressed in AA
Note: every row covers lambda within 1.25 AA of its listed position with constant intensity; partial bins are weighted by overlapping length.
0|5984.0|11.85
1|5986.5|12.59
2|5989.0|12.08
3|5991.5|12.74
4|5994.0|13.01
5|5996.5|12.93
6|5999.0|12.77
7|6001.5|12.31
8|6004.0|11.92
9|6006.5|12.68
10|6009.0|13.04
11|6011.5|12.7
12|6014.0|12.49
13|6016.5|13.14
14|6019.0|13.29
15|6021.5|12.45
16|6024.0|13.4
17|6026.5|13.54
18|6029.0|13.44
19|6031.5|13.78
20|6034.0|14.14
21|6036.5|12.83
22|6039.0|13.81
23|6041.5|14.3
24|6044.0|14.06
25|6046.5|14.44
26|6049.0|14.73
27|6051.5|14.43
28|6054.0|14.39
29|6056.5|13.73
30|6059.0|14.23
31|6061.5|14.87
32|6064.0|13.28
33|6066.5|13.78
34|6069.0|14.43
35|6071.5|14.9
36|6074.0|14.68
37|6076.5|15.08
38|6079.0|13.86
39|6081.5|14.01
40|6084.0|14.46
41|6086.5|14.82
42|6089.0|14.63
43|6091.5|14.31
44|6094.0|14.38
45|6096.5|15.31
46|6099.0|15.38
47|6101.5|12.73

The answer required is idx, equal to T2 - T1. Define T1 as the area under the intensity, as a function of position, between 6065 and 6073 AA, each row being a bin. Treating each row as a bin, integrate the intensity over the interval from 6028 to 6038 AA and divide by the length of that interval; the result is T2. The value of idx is -101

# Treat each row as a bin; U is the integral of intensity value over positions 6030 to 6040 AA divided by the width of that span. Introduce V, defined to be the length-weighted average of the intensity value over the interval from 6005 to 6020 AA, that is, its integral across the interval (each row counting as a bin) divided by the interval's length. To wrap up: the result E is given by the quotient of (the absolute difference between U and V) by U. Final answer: 0.06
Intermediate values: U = 13.6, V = 12.9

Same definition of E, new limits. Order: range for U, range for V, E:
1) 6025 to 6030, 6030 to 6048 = 0.03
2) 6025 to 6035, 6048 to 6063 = 0.05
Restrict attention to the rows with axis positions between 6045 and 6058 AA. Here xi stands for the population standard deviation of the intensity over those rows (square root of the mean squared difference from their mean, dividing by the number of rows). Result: 0.33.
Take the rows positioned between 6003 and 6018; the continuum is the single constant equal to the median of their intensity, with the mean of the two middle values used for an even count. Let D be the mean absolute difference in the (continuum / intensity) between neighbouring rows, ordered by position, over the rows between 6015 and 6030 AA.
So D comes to 0.033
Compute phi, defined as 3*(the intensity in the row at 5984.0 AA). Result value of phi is 36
